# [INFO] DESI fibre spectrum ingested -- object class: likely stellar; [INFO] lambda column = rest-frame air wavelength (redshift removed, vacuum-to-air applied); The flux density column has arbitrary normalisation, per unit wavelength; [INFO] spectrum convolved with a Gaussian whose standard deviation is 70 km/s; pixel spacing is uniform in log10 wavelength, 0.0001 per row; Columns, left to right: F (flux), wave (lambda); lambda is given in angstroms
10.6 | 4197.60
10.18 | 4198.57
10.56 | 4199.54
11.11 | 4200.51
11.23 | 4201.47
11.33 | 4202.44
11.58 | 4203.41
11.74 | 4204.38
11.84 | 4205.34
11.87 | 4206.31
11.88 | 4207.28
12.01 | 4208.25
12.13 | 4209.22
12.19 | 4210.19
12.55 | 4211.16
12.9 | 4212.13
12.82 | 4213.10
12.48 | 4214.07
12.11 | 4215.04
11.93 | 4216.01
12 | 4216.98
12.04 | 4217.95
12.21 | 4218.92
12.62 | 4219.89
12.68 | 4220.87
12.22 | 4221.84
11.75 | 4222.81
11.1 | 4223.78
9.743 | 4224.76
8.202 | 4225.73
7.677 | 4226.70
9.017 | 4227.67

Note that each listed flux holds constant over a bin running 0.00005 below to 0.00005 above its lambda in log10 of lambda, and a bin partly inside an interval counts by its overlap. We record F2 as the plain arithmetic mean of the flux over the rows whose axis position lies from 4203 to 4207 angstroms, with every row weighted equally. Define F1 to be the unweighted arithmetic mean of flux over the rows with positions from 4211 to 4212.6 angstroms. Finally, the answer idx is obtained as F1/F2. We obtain 1.08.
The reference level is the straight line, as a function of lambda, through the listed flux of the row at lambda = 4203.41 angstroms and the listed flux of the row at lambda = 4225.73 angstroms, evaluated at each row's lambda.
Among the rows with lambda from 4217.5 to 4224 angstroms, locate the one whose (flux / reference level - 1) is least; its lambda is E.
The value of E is 4217.95 angstroms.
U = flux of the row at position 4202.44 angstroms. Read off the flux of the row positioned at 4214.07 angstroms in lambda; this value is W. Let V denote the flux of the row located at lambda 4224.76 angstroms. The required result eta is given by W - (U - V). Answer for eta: 10.9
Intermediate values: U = 11.33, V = 9.743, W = 12.48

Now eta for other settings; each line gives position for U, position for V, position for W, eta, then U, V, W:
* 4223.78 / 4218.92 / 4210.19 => 13.3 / 11.1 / 12.21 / 12.19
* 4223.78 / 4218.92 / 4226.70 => 8.8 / 11.1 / 12.21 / 7.677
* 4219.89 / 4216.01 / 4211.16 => 11.9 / 12.62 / 11.93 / 12.55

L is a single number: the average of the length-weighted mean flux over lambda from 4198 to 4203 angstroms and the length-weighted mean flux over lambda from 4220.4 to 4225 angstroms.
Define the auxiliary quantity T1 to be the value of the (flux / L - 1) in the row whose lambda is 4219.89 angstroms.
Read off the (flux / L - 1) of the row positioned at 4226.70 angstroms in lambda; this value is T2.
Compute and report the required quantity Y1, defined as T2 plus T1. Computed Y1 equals -0.19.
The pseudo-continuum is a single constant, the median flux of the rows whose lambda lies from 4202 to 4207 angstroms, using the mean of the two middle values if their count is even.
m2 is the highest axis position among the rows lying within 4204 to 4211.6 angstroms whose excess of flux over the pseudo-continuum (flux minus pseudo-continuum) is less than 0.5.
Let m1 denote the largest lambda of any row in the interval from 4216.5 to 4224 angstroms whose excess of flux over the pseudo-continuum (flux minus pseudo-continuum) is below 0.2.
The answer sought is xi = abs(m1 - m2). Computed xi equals 13.6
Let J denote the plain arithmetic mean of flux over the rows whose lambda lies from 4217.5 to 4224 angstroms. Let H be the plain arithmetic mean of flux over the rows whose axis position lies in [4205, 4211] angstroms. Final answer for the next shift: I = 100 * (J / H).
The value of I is 101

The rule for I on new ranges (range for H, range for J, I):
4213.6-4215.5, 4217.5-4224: 98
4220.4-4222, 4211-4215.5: 101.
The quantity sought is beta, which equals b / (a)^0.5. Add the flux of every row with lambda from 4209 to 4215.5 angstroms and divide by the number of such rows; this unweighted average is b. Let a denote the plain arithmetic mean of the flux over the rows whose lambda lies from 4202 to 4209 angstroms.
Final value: 3.63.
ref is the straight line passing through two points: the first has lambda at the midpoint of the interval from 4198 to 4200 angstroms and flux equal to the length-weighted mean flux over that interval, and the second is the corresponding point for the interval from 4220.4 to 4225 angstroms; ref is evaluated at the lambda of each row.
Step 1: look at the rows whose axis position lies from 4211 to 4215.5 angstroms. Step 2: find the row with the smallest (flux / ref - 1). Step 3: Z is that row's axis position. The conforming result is 4215.04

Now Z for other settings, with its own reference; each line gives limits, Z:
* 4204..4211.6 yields 4207.28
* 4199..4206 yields 4199.54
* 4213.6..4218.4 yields 4216.01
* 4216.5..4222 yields 4221.84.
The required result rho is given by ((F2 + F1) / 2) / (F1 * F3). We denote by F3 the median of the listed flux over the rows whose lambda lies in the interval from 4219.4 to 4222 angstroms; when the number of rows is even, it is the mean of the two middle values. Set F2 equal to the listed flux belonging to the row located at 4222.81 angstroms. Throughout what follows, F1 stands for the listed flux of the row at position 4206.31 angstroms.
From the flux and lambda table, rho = 0.079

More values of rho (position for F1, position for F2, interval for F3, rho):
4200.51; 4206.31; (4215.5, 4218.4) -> 0.086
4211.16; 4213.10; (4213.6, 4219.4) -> 0.084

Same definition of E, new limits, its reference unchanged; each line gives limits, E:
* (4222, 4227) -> 4226.70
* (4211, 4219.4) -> 4211.16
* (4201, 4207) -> 4201.47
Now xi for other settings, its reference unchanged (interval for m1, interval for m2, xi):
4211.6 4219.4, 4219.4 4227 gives 10.7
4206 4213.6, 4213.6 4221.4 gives 11.6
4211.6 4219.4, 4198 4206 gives 10.7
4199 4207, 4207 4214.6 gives 3.9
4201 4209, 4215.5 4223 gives 15.5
